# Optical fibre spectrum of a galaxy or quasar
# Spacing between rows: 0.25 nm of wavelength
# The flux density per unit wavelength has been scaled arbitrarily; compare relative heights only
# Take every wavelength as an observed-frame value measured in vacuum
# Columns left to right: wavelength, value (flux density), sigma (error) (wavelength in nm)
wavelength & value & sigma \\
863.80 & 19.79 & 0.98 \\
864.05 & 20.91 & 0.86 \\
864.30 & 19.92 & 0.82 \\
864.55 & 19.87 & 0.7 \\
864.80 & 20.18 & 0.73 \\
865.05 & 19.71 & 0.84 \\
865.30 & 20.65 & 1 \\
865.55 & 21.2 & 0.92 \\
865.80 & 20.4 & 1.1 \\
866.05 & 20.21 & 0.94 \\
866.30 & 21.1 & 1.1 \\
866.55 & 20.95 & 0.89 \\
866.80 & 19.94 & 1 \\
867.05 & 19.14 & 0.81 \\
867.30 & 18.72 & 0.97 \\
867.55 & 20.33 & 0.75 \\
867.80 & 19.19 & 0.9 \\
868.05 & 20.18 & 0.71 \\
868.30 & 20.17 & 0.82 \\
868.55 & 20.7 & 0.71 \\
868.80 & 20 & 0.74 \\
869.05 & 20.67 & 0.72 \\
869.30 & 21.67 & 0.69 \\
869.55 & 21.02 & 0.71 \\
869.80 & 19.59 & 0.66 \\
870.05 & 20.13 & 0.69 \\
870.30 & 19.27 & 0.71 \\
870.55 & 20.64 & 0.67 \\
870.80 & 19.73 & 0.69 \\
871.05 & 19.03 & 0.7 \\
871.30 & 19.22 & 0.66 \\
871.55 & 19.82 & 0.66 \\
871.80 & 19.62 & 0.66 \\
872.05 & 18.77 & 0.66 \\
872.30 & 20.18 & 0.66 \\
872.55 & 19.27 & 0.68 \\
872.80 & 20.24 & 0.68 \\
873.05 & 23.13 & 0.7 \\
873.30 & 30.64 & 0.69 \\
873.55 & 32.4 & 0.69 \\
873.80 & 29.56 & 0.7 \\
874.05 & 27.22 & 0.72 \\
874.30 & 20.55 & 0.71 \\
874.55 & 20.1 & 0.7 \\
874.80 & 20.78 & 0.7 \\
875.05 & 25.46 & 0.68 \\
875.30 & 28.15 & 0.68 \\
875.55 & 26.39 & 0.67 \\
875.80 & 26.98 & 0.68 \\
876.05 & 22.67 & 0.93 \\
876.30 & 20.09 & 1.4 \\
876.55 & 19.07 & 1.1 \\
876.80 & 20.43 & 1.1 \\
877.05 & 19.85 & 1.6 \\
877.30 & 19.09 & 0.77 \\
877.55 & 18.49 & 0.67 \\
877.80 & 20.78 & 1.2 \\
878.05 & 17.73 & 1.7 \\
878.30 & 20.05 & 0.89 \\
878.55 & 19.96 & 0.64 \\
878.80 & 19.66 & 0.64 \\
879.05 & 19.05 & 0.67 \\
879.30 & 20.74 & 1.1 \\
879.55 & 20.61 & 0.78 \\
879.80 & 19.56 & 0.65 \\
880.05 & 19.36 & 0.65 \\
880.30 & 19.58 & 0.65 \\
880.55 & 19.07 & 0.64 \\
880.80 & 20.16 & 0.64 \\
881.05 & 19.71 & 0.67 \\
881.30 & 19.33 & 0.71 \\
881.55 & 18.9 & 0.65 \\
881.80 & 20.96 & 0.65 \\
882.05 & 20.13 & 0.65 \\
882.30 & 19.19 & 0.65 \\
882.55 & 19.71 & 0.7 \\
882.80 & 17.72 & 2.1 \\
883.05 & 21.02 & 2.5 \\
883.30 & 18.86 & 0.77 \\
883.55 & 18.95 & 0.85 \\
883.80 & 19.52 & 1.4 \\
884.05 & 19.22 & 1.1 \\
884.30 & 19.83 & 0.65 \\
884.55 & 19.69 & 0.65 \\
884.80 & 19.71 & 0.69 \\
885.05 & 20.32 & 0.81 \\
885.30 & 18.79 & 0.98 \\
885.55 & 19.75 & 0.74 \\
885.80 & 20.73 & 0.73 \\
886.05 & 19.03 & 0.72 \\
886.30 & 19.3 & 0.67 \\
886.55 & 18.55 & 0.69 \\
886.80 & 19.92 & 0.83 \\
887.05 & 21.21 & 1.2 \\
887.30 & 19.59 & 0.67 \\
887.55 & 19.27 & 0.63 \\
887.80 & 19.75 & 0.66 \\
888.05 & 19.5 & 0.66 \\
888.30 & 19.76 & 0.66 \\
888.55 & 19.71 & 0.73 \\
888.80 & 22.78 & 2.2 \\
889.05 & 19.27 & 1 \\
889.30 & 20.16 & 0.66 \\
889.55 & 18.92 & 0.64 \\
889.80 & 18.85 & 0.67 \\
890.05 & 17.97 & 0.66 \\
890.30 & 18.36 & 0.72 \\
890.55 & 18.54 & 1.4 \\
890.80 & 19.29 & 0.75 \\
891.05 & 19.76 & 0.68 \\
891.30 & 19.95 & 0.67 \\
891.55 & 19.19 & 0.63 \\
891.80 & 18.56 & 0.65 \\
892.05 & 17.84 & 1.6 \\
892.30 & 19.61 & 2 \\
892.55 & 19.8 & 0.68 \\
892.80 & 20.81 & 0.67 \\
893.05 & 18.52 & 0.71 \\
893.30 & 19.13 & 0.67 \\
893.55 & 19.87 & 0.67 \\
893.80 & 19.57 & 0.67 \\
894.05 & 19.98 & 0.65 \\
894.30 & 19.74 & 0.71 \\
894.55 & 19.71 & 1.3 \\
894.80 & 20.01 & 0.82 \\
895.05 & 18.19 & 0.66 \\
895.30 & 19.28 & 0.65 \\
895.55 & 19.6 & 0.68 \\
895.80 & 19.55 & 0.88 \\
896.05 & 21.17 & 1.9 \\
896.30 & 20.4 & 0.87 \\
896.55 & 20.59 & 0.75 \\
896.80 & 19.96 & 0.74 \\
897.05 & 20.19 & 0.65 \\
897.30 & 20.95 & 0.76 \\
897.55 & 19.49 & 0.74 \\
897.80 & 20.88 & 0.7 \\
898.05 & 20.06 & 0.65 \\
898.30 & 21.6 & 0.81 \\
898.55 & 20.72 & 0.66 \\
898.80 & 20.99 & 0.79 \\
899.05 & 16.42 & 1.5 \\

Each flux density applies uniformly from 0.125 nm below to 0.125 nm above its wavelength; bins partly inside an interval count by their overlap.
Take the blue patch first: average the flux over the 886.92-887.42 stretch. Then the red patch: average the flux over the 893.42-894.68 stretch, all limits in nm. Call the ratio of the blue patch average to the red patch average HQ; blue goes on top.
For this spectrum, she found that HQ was 1.03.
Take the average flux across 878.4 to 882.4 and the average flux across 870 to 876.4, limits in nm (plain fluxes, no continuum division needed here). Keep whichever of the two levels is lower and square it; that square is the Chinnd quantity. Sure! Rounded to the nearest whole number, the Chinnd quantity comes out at 390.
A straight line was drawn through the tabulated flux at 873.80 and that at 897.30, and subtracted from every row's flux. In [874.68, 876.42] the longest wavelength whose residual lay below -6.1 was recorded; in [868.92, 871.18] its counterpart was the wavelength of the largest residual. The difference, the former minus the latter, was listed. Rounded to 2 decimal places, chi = 7.00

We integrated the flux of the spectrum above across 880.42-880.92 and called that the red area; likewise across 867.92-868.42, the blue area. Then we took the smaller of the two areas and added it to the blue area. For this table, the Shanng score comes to 19.9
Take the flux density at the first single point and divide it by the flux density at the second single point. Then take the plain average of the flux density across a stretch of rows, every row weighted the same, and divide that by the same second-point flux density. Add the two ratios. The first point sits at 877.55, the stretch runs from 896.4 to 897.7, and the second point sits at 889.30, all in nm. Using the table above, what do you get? 1.92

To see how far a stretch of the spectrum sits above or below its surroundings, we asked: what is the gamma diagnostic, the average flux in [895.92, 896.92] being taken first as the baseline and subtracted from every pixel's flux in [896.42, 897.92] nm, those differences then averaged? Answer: -0.2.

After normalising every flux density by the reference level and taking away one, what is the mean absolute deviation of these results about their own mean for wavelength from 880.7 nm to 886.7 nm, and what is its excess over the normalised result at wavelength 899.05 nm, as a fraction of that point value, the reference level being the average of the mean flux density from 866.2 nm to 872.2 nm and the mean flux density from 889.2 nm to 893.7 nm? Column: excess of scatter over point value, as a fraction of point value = -1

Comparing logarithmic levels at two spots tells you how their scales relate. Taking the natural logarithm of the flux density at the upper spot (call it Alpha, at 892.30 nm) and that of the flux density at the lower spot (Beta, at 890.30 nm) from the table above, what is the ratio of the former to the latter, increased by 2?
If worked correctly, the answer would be 3.02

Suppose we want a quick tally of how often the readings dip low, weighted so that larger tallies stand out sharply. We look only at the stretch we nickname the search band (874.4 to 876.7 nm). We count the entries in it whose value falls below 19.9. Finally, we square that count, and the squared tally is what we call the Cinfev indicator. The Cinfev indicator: 1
